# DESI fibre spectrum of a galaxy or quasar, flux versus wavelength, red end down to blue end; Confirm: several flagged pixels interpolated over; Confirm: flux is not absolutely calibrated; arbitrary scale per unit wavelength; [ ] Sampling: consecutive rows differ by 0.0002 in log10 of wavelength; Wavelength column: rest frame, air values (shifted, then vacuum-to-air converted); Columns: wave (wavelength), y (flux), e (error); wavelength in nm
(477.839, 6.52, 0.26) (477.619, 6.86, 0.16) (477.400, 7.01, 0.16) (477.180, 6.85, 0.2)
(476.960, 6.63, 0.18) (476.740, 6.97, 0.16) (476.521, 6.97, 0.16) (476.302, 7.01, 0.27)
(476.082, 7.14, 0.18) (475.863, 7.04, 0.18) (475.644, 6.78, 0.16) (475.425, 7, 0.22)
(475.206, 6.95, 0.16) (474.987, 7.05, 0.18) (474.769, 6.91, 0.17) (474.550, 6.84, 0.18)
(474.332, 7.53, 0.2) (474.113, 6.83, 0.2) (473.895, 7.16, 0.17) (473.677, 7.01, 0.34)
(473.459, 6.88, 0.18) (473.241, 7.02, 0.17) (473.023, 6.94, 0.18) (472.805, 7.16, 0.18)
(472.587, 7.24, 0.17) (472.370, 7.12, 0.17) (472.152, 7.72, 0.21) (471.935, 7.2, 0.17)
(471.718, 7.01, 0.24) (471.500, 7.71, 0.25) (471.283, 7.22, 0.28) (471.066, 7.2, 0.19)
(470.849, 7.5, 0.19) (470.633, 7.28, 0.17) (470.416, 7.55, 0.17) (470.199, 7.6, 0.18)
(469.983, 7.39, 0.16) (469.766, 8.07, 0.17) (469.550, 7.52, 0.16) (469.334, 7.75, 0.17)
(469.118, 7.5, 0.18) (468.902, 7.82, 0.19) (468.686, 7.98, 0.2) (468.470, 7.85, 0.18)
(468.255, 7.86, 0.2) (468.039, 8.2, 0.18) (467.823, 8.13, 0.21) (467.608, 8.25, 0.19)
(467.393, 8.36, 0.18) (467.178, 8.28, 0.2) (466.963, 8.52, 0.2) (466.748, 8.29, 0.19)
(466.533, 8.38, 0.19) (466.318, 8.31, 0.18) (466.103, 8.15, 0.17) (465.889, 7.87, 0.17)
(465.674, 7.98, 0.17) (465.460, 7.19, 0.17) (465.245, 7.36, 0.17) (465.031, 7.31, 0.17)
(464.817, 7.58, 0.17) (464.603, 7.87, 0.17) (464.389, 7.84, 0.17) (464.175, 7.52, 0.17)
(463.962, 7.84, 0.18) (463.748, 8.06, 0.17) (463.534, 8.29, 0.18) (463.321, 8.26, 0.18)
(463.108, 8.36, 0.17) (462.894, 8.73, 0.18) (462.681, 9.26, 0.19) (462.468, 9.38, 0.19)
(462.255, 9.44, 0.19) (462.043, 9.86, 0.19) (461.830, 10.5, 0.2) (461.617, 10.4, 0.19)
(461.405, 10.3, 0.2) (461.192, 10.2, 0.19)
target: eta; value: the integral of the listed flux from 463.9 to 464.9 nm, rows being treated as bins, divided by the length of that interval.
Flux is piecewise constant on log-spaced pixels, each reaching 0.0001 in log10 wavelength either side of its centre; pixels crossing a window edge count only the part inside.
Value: 7.73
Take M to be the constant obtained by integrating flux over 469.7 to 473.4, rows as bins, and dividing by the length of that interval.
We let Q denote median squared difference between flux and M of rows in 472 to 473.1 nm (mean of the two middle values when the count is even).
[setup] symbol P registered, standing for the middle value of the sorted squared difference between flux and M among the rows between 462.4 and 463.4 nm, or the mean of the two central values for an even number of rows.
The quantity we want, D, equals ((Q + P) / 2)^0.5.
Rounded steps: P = 1.95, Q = 0.04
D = 1.0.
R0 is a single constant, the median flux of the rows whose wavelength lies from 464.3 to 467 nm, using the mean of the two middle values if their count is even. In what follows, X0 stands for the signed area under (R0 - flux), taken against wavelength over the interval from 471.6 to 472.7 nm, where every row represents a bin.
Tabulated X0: 0.67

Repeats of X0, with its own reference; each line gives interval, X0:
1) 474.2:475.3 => 0.90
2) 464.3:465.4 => 0.33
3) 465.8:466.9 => -0.38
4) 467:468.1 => -0.43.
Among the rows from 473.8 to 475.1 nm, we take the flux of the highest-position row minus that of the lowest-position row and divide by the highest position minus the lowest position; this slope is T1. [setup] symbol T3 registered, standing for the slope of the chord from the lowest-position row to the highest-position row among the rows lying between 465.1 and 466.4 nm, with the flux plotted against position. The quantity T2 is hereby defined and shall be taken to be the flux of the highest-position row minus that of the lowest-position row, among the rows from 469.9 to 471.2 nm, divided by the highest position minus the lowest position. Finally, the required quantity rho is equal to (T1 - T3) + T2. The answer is -1.2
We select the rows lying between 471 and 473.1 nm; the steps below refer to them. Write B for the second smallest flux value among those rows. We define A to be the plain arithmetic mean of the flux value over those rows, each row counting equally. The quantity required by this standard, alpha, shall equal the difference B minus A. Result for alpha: -0.24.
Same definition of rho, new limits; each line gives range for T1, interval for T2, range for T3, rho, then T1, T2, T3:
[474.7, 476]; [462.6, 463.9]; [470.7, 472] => -0.7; 0.1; -1.12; -0.3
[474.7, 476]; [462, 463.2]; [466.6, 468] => -1.1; 0.1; -1.41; -0.1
